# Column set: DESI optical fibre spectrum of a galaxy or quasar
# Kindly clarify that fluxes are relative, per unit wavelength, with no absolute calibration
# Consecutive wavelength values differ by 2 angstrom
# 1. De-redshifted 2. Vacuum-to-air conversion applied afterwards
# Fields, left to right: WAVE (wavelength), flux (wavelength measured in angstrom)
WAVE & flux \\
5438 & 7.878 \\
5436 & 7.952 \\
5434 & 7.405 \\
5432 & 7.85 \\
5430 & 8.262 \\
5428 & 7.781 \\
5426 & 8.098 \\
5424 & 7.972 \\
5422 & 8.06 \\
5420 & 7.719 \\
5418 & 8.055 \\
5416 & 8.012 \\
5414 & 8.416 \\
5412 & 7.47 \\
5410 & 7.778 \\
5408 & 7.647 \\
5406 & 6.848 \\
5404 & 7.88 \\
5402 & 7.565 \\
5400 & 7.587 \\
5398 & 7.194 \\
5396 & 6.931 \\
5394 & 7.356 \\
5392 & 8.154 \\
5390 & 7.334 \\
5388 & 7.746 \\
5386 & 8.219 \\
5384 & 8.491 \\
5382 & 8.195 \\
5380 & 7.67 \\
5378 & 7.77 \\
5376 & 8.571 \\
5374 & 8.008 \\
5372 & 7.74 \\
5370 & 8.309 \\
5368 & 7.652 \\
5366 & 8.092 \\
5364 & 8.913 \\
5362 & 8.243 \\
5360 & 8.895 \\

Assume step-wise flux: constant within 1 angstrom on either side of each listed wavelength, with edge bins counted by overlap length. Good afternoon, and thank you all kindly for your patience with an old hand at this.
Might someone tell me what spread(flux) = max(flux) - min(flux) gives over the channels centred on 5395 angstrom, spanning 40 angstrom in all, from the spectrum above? 1.7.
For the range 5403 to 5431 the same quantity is 1.6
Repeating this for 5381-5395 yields 1.2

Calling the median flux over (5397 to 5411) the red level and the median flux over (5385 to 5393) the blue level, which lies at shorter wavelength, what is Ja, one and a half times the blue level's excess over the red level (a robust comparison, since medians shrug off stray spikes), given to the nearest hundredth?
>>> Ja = 0.54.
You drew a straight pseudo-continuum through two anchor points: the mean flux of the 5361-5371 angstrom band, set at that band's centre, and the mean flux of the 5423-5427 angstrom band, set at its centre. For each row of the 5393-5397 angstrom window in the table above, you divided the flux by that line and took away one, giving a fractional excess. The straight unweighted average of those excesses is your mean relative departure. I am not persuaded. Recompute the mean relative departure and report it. -0.122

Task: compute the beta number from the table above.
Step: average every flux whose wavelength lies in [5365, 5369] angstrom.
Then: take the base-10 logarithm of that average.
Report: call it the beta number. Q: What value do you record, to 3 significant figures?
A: 0.896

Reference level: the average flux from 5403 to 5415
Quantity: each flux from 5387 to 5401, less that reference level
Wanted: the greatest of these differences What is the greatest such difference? 0.5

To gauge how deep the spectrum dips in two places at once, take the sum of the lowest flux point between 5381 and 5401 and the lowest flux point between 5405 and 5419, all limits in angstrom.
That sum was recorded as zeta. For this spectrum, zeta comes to 13.8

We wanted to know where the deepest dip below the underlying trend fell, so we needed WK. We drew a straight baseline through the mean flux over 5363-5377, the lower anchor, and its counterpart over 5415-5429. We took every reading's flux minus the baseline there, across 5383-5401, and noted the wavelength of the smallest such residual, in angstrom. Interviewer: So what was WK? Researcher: 5396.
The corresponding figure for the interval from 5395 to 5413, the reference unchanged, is 5406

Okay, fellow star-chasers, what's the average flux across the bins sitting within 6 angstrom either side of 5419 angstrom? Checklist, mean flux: 8.0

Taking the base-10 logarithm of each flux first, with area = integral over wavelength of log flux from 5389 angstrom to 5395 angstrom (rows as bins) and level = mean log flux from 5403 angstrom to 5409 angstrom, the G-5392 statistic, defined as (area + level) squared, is 37.9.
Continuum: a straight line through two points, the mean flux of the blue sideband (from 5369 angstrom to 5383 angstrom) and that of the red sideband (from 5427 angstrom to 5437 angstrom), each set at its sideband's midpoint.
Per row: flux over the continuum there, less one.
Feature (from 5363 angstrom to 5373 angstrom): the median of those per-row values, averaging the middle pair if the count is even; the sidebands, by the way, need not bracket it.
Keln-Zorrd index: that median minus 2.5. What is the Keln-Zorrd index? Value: -2.50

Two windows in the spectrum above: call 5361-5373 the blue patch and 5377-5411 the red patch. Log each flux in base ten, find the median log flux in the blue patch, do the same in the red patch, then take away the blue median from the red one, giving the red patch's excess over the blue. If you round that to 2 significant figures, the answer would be -0.027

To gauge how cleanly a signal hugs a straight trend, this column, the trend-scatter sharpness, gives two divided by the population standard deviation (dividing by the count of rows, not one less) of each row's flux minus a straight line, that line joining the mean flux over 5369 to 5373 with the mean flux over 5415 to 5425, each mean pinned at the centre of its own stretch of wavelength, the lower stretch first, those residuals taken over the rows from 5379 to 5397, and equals 4.2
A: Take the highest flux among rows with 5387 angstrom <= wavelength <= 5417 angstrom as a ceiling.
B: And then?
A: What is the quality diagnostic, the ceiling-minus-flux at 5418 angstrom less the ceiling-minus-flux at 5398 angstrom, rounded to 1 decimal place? -0.9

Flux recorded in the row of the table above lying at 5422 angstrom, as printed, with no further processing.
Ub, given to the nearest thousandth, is 8.060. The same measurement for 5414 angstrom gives 8.416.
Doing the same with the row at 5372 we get 7.740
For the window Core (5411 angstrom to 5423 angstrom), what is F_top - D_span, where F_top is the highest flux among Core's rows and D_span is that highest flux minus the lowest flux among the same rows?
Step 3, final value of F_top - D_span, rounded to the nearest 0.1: 7.5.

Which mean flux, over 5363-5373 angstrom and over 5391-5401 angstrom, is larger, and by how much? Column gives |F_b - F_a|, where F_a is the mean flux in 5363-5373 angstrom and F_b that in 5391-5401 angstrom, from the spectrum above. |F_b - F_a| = 0.70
